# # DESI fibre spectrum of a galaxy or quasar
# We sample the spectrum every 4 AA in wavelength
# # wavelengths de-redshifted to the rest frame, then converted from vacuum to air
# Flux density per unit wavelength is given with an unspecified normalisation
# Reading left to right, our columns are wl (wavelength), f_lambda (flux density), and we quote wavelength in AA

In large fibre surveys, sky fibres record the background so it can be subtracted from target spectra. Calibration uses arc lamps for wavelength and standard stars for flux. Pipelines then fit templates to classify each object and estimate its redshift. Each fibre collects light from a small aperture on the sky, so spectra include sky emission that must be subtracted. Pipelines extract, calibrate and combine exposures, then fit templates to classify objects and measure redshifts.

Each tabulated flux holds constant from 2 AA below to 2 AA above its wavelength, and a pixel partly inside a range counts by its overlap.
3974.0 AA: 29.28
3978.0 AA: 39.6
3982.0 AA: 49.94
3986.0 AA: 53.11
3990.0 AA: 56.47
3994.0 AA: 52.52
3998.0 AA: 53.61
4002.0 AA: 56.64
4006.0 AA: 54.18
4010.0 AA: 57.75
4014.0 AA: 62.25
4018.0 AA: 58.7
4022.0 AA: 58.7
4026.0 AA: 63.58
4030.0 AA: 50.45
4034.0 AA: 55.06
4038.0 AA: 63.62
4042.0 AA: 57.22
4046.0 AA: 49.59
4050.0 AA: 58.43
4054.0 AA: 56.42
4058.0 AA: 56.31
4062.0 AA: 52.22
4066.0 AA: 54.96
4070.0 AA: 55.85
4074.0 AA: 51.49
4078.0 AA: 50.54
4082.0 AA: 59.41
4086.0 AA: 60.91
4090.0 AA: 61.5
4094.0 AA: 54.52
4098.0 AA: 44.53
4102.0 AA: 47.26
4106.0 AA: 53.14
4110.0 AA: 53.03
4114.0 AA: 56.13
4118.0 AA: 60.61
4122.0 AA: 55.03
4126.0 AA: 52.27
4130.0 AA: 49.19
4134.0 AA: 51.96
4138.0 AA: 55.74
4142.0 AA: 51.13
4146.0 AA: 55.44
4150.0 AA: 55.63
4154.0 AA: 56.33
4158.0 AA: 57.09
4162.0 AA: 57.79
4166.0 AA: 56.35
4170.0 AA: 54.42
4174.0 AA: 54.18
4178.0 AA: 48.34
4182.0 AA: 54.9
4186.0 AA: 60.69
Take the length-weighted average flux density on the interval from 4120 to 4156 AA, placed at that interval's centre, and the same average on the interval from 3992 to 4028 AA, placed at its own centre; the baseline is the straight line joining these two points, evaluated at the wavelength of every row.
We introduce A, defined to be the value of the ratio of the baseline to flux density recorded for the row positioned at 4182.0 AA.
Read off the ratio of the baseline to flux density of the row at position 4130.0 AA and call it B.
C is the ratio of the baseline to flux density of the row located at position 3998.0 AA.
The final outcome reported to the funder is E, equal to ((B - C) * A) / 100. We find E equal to 0.0001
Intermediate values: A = 0.95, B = 1.10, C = 1.08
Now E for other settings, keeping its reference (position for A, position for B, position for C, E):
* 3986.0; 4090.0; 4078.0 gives -0.0022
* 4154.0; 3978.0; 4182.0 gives 0.0050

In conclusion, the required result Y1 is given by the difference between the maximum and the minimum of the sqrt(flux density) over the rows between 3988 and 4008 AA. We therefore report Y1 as 0.28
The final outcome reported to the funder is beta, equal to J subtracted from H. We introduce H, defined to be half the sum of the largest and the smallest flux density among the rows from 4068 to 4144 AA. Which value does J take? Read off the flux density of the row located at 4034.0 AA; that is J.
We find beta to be -2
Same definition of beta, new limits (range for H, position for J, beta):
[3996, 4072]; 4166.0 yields 0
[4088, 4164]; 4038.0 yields -11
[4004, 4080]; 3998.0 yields 3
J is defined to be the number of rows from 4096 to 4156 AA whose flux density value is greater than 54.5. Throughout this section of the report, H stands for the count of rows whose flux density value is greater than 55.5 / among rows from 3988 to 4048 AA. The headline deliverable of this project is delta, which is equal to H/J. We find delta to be 1.29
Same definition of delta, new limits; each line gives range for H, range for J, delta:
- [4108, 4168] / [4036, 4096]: 0.73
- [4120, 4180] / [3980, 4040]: 0.67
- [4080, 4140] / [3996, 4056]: 0.55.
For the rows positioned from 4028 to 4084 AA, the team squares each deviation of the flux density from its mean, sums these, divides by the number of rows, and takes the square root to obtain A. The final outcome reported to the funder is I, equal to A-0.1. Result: 3.7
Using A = 3.8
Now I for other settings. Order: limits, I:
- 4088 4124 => 5.1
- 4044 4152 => 3.9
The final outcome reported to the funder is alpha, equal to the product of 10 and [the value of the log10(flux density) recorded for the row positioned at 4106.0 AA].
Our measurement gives 17.3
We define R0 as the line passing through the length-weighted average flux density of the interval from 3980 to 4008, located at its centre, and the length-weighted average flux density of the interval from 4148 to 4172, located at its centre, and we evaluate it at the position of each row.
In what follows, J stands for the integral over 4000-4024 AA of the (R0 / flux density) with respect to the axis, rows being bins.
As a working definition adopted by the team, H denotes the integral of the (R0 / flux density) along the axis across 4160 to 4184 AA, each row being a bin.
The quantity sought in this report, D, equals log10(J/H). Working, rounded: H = 25.0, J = 22.4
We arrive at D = -0.048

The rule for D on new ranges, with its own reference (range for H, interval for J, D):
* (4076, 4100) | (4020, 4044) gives -0.032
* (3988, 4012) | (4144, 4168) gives 0.008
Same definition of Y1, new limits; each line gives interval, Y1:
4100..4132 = 0.91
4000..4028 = 0.61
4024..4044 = 0.87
